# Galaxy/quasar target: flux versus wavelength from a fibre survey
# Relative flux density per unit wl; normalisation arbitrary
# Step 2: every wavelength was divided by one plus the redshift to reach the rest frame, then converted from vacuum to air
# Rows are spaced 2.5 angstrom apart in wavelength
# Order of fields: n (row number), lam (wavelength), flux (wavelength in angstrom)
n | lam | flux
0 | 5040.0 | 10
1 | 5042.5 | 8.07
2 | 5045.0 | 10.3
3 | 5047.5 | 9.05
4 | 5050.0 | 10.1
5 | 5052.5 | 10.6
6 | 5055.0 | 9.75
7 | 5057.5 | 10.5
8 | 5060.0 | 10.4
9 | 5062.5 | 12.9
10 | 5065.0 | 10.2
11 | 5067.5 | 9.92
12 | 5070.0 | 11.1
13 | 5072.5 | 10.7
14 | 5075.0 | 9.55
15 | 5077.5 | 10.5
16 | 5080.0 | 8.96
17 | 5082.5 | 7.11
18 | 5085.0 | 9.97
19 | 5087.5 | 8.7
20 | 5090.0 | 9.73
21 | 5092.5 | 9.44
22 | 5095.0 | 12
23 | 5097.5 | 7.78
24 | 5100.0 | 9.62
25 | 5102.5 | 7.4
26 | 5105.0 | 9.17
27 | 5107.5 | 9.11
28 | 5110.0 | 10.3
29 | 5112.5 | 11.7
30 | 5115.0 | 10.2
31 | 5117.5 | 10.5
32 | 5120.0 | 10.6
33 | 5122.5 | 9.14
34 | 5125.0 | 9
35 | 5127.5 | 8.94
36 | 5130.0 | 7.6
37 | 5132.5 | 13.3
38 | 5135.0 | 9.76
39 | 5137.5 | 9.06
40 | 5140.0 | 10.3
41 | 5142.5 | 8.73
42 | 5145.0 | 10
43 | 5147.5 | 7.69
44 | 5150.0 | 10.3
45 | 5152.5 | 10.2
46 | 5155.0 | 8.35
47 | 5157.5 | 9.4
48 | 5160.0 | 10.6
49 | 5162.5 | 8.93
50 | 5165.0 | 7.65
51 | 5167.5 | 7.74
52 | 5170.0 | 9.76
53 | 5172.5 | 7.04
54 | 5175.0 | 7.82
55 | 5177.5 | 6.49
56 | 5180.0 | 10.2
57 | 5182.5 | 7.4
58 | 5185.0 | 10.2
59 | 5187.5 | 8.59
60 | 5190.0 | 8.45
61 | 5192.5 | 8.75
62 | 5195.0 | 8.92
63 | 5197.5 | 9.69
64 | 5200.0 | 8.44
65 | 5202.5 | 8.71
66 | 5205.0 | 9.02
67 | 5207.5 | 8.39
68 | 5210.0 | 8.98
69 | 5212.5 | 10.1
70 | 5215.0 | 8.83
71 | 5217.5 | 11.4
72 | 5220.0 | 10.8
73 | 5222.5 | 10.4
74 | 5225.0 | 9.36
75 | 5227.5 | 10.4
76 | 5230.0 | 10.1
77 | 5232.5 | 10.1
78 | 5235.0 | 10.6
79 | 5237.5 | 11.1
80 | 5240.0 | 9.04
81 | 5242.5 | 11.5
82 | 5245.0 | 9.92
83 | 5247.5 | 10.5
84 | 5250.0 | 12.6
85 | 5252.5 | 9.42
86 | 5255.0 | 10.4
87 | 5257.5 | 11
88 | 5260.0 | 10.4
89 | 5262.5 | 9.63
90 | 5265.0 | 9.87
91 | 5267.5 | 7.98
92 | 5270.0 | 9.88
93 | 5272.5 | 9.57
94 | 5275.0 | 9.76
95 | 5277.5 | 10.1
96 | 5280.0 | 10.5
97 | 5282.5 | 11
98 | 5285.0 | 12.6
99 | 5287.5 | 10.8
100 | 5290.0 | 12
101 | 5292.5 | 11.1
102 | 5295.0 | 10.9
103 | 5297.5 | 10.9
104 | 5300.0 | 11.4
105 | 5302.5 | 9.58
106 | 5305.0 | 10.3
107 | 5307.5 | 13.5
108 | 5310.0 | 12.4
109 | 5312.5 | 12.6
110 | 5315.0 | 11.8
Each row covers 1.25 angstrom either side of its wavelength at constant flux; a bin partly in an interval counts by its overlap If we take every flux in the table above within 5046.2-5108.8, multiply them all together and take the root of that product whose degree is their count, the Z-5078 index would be 9.7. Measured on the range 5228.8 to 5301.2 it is 10.5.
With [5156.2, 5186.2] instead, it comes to 8.5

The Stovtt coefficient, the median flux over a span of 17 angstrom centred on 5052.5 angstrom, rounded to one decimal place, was 10.3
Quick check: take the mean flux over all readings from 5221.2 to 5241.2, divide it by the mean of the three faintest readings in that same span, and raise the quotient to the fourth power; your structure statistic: 1.30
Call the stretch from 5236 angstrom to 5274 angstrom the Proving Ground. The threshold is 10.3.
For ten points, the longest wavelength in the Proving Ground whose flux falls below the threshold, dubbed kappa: 5272.5 angstrom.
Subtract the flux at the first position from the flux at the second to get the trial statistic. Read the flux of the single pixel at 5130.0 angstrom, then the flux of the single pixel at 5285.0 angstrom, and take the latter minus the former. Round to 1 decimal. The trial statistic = 5.0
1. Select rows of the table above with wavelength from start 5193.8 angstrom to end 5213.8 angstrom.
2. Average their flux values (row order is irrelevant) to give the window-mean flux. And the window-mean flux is 9.0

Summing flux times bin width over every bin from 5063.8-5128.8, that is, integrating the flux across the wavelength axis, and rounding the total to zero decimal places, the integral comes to 628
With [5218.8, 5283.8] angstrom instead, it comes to 665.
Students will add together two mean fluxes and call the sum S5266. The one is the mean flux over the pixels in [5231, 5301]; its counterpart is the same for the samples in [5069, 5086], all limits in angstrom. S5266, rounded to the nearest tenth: 20.2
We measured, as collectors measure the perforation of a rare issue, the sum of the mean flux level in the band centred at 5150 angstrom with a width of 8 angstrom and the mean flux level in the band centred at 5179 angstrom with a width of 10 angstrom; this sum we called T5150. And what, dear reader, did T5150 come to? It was 17.4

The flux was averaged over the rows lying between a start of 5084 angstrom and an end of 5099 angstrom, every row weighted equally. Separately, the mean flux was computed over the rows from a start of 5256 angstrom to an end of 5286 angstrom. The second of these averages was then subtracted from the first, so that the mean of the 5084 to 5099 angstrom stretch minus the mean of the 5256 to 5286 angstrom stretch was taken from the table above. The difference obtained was -0.6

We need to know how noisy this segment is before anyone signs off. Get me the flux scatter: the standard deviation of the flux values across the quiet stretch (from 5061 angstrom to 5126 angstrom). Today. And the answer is 1.3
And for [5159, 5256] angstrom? 1.3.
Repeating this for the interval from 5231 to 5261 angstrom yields 0.9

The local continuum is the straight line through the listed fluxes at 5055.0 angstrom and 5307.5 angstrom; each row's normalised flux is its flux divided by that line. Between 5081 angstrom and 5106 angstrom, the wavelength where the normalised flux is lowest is 5082.5 angstrom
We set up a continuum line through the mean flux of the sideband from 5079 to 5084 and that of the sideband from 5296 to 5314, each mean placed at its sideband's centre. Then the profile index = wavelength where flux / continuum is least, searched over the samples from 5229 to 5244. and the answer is 5240.0 angstrom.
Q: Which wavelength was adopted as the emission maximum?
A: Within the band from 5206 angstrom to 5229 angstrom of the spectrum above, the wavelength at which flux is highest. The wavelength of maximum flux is 5217.5 angstrom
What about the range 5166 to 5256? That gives 5250.0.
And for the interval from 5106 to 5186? 5132.5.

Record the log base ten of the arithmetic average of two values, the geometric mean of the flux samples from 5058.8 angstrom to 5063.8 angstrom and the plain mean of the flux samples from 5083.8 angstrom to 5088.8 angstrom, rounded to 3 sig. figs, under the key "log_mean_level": 1.02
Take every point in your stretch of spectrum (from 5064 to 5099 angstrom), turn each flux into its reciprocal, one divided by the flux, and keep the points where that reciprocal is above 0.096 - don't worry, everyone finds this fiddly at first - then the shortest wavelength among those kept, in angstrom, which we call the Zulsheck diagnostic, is 5065.0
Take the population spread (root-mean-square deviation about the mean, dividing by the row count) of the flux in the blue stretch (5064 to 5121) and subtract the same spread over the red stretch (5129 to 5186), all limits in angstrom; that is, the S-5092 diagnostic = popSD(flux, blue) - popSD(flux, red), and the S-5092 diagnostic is -0.31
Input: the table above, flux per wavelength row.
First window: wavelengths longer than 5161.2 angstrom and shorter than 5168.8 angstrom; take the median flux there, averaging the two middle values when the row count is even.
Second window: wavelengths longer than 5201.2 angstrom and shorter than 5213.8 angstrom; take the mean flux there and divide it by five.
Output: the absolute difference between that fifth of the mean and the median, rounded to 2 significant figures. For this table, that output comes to 5.9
